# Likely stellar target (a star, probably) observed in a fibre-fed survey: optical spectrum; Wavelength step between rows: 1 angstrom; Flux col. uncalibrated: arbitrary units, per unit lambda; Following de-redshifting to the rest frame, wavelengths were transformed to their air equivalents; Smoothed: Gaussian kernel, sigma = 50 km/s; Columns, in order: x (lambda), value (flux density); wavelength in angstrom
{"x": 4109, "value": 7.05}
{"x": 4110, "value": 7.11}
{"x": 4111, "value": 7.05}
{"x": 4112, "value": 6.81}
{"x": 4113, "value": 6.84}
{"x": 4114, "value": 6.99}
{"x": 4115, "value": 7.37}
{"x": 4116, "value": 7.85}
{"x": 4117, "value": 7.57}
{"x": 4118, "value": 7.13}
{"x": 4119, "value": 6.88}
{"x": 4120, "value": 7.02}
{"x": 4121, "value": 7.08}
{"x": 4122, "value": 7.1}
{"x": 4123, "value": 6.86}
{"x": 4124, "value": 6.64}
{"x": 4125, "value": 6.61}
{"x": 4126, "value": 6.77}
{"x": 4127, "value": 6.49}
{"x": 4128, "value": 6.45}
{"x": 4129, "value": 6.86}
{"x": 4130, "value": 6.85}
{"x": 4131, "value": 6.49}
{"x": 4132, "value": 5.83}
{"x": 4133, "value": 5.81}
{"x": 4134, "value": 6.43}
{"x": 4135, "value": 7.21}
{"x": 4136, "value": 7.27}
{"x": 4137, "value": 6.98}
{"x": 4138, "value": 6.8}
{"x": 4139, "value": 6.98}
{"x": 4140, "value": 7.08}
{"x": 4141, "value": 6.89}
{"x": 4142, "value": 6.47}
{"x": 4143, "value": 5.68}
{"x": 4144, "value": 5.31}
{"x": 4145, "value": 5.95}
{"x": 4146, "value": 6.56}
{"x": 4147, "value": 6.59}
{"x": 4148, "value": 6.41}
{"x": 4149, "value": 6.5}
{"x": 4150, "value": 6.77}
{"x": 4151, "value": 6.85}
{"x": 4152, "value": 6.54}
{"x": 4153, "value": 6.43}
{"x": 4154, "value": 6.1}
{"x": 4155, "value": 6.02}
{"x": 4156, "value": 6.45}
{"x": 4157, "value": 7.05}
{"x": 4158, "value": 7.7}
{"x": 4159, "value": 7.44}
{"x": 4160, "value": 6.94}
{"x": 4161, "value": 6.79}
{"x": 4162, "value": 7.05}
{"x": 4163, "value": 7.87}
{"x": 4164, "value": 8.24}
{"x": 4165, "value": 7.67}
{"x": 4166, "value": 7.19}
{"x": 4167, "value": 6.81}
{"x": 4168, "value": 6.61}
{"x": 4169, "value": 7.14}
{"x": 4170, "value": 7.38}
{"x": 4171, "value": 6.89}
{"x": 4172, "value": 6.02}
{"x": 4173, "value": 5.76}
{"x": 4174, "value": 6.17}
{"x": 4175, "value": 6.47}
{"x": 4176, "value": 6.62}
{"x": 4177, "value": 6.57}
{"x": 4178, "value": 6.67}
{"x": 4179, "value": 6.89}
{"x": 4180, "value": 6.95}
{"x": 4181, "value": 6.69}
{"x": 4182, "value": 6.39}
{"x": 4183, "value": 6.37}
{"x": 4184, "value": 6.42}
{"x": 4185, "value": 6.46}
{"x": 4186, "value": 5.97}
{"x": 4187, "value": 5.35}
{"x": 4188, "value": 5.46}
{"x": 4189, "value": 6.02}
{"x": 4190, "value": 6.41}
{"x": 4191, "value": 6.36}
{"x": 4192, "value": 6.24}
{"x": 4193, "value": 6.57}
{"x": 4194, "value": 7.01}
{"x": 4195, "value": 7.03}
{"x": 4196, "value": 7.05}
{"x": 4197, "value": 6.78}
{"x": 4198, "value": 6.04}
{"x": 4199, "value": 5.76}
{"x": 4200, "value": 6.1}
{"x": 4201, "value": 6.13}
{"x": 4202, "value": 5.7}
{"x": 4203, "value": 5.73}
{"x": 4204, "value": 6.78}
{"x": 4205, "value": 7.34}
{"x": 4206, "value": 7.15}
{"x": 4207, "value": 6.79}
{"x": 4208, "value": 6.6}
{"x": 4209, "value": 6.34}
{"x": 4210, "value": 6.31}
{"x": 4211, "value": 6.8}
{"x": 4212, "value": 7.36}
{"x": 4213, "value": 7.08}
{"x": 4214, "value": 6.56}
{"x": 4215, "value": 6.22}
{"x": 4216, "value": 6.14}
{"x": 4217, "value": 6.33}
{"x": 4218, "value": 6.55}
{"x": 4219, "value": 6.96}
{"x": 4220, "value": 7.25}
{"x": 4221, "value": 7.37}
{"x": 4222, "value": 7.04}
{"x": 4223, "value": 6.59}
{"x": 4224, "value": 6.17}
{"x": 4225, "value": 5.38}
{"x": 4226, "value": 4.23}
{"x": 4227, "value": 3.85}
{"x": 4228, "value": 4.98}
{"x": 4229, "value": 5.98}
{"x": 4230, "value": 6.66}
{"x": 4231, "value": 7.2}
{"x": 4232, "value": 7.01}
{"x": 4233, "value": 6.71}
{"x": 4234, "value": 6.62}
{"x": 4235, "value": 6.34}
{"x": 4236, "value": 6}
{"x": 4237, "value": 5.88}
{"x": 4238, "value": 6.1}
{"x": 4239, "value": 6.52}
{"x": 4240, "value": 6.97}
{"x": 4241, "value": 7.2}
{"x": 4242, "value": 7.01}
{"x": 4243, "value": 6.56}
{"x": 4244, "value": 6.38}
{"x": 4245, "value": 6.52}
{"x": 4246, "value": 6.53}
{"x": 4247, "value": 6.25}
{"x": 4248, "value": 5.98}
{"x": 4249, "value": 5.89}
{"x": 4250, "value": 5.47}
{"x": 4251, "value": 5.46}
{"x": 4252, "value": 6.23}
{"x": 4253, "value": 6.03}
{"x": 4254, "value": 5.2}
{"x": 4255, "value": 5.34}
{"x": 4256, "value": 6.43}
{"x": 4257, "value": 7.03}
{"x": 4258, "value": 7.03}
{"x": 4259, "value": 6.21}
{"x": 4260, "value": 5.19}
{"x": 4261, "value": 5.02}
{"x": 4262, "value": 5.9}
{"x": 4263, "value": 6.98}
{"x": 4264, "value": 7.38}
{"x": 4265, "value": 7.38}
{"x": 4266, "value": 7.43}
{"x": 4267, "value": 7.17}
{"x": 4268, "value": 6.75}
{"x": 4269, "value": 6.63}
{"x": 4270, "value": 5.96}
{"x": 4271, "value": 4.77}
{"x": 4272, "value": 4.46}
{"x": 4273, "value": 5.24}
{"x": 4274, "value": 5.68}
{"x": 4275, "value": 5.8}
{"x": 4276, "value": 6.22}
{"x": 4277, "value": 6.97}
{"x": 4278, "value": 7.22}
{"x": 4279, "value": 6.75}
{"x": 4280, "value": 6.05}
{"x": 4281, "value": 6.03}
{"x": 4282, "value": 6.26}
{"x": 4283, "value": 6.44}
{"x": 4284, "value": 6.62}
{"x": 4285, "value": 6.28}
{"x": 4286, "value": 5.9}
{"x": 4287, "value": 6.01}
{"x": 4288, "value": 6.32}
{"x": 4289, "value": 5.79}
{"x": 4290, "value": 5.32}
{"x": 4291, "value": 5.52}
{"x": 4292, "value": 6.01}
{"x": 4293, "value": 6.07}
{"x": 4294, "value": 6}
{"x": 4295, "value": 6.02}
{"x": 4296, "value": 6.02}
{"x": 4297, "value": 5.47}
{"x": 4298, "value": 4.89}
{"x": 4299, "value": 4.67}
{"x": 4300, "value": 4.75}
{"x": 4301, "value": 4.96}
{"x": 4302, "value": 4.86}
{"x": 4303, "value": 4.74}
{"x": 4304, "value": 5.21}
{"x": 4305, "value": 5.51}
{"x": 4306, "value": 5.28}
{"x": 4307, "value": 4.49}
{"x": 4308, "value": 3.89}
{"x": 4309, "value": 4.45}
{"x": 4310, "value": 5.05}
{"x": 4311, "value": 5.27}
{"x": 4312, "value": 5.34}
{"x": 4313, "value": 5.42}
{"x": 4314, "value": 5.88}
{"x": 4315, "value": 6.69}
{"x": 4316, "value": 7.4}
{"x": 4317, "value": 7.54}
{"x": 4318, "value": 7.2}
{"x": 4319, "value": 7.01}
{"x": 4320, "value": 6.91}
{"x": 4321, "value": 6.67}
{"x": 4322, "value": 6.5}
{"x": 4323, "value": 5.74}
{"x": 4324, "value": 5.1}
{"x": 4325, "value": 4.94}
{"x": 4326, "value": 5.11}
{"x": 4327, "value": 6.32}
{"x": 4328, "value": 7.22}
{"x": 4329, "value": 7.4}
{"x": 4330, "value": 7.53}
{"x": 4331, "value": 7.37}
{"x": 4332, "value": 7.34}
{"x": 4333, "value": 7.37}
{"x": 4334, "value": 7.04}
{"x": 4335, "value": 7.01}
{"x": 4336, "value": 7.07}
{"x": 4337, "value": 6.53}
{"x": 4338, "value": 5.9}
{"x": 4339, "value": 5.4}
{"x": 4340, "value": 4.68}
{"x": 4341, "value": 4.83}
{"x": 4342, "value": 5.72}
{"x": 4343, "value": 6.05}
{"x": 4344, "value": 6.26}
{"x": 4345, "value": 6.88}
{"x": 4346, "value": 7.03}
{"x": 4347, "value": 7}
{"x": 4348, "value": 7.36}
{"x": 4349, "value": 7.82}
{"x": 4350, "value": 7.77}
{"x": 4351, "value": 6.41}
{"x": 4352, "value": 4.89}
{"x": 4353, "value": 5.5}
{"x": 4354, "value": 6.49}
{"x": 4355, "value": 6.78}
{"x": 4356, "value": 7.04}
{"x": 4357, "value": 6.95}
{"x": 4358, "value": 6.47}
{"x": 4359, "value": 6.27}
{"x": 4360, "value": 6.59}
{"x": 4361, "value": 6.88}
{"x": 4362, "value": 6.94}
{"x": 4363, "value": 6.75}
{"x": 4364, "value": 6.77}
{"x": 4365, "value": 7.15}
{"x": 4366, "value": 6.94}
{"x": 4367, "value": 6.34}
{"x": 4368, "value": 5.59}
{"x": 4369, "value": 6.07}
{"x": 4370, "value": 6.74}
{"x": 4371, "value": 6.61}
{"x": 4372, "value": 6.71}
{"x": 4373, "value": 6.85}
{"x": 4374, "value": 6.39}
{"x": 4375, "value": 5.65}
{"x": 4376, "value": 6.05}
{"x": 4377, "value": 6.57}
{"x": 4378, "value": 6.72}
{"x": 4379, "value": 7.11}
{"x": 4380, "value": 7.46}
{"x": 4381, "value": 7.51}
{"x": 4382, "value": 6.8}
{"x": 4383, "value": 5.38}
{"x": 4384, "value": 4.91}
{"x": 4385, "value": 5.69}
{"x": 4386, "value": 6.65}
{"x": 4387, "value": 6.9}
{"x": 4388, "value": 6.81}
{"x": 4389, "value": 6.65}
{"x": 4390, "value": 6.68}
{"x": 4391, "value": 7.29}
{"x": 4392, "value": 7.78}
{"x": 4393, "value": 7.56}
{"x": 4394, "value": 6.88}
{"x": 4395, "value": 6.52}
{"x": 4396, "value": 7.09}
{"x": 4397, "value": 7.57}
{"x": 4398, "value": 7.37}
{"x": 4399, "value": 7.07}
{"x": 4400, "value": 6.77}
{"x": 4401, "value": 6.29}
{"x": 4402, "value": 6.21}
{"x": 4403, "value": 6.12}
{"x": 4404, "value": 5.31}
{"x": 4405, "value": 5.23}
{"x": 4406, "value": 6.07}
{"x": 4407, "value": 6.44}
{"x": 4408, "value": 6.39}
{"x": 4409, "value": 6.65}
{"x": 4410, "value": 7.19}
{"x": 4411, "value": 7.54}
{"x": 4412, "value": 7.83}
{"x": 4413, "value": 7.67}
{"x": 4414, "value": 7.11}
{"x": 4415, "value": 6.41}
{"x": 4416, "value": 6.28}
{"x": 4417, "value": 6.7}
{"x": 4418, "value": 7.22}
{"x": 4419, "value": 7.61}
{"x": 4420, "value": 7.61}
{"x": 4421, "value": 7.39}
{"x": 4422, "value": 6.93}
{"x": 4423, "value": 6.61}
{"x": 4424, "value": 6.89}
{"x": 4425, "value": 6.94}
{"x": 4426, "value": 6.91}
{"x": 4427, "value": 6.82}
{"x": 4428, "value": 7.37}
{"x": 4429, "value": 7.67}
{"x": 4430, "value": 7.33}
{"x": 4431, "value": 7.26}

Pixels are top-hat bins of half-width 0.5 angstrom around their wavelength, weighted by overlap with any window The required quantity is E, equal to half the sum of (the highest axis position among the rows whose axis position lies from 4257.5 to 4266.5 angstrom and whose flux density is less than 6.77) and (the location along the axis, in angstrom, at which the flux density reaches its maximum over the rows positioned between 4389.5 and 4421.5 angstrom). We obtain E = 4337.0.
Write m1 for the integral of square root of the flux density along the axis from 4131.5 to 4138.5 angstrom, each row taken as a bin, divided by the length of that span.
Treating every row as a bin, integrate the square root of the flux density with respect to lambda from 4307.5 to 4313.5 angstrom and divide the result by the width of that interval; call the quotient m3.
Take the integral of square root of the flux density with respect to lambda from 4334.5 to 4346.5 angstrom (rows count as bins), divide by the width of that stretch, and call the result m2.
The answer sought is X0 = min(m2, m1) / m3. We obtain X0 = 1.12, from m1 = 2.57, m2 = 2.47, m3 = 2.21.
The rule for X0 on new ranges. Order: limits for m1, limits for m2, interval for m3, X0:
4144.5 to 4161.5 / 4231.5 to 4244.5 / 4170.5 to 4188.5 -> 1.02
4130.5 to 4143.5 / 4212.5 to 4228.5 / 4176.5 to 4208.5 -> 0.98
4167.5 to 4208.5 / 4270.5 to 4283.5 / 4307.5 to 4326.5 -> 1.01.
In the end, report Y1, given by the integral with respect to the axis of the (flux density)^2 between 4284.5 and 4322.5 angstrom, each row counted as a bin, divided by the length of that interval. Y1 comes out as 33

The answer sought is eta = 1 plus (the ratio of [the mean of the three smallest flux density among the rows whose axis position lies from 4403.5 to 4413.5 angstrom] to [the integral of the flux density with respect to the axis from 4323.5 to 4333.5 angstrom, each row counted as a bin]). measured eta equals 1.08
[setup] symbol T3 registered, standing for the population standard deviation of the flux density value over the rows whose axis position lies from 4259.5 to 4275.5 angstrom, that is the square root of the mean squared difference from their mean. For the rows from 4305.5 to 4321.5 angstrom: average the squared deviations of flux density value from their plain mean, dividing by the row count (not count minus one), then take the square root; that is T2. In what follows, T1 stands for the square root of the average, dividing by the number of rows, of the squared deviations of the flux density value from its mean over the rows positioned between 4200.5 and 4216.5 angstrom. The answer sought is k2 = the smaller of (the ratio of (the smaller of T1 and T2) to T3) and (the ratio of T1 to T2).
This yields 0.45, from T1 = 0.50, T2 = 1.13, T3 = 0.97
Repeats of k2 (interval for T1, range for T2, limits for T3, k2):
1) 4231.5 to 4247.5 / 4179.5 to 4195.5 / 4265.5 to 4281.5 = 0.44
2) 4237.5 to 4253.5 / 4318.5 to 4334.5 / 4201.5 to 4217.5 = 0.56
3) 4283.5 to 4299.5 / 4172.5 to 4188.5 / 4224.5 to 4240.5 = 0.48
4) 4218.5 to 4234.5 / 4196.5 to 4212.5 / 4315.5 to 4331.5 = 0.60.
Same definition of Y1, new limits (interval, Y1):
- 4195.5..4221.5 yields 44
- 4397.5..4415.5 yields 45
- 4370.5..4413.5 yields 45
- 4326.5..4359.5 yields 44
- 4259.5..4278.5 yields 40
